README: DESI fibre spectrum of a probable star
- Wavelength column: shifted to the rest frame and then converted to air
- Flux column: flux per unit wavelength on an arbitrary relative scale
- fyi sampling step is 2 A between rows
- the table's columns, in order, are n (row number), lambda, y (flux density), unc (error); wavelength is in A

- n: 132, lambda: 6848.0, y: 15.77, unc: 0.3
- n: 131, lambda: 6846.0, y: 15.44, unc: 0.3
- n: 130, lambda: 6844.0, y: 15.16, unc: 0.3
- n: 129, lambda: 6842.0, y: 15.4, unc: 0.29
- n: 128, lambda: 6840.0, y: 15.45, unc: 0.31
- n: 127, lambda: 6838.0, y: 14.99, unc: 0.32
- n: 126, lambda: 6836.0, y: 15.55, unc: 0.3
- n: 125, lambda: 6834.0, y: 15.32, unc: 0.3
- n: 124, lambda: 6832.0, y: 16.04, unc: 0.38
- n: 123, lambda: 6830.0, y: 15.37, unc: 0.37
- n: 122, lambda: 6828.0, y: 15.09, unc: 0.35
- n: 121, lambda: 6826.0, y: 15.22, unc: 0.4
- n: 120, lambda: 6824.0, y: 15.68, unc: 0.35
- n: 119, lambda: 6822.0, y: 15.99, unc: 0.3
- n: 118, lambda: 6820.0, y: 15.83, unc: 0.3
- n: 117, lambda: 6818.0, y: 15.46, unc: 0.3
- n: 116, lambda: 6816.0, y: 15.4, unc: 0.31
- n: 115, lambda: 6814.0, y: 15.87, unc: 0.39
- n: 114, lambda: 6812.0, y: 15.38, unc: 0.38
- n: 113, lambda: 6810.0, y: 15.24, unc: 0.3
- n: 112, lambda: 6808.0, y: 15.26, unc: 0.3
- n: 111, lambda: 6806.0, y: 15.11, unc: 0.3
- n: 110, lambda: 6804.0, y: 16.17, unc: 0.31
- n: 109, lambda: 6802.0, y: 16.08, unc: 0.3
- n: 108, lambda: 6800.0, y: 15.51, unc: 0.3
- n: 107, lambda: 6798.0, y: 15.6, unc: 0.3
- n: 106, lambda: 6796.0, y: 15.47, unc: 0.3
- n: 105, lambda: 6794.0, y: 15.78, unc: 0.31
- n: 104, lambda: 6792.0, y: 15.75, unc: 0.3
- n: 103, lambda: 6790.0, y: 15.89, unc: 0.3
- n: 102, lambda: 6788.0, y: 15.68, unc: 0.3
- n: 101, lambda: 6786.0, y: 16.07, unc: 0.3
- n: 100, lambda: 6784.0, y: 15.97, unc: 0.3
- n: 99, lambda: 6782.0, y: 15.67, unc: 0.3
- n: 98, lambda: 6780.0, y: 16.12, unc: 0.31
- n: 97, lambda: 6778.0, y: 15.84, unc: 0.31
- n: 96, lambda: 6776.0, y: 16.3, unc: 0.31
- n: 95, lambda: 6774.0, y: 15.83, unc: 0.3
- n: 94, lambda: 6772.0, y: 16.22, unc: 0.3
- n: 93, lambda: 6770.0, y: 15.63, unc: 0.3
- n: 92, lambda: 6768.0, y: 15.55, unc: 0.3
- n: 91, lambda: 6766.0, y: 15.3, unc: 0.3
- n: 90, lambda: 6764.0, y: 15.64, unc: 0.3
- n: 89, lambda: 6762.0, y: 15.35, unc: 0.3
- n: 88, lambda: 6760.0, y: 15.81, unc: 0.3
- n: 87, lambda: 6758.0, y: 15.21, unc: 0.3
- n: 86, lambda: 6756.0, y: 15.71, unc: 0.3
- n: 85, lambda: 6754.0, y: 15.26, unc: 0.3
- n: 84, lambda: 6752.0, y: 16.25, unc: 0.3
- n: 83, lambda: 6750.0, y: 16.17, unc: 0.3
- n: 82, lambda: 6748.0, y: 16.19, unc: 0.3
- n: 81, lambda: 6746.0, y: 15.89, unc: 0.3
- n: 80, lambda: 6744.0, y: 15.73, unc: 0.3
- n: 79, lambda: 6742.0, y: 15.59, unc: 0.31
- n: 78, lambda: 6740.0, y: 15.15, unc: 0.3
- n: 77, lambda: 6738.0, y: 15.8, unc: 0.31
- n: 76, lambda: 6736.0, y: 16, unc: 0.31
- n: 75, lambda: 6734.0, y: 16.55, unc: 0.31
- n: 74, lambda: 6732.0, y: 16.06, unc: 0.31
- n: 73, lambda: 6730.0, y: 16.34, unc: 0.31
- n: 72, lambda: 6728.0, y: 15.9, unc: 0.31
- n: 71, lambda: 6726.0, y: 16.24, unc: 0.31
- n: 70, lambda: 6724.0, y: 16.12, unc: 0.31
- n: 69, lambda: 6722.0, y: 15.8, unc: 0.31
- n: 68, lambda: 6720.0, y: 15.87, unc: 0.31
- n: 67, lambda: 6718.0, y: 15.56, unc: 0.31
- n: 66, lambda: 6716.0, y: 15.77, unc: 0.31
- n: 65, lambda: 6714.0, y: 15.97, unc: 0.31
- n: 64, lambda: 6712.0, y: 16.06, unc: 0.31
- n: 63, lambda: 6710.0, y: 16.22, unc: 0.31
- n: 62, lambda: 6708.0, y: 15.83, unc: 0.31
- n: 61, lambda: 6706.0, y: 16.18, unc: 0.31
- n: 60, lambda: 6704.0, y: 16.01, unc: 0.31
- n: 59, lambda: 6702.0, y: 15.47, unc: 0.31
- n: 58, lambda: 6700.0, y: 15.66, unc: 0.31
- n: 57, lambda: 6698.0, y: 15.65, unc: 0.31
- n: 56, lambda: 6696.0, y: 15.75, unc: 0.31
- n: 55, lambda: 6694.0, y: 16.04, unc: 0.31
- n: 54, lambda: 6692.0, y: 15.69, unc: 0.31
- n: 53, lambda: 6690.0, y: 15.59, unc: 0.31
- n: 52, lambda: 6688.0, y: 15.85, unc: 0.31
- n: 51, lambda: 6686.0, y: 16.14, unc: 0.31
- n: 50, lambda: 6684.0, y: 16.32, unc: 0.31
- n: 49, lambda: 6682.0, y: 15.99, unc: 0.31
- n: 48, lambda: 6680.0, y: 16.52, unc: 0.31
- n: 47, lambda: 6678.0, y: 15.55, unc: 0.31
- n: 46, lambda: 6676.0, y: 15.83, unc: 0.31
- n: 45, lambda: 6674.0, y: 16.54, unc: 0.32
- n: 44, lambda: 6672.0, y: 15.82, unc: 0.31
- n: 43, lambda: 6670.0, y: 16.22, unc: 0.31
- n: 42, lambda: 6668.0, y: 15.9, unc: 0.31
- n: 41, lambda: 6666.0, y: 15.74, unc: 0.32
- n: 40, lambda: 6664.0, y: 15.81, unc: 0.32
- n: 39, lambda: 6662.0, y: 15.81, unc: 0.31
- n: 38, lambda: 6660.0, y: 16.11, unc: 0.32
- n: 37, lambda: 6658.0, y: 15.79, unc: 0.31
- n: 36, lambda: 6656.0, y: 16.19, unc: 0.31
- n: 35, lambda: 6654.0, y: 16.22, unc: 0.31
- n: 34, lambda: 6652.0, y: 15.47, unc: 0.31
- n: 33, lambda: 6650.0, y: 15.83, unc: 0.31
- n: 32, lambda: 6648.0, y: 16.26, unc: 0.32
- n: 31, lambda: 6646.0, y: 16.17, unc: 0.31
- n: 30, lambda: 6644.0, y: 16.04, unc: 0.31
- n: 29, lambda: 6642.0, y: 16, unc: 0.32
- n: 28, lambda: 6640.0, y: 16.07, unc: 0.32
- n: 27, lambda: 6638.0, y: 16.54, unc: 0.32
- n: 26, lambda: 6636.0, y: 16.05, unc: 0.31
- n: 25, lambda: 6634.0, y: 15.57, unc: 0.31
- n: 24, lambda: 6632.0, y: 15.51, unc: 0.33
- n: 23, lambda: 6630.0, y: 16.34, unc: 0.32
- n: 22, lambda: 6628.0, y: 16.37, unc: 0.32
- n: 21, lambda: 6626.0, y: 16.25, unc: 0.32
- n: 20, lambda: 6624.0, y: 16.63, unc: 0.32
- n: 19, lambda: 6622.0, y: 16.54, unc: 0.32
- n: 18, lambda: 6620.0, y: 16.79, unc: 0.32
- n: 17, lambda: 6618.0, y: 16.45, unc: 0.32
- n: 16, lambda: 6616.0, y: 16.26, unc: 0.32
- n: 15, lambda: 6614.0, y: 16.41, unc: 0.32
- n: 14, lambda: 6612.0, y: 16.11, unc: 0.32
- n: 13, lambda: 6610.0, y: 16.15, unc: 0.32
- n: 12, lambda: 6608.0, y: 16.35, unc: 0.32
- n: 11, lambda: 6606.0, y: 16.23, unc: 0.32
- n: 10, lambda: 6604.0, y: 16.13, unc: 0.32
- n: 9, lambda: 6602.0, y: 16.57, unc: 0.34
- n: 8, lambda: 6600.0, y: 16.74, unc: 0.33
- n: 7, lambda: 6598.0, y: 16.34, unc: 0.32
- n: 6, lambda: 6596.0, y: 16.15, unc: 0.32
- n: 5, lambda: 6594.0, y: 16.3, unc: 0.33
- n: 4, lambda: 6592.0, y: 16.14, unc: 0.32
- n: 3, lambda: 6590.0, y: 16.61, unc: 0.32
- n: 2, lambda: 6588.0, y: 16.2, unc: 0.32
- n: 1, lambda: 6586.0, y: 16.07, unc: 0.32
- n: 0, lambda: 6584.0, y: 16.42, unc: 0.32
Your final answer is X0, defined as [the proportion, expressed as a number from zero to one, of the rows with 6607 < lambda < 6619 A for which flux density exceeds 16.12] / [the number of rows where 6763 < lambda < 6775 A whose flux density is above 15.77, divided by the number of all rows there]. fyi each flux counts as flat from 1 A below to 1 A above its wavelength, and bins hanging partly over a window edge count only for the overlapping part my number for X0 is 2.5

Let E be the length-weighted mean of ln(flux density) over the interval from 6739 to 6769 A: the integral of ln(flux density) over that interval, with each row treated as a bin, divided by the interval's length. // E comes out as 2.750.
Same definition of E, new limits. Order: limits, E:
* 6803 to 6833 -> 2.743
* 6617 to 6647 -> 2.786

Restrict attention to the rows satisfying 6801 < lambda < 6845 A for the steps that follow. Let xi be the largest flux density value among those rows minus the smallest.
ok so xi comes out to 1.18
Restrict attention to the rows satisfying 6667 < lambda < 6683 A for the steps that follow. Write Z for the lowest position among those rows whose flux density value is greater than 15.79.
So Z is 6668.0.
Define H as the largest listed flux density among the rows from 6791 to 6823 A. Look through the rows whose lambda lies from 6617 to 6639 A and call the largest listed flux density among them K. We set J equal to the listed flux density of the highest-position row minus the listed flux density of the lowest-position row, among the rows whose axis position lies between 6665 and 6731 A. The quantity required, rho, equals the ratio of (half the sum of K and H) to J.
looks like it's 27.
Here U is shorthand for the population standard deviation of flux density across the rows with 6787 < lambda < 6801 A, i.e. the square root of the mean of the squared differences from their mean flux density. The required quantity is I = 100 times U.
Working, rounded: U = 0.14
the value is 14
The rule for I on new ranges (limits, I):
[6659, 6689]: 28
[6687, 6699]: 15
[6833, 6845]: 19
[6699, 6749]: 30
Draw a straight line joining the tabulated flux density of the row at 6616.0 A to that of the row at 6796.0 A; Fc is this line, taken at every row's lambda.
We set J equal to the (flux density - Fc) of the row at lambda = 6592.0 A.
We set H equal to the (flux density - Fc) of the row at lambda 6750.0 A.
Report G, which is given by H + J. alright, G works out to 0.3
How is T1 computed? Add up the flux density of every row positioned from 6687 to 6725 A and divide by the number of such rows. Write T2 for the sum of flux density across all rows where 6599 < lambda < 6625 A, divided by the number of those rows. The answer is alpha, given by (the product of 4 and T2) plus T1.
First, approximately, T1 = 15.8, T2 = 16.4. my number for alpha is 81.5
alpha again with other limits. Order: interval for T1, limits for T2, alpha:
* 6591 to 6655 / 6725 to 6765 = 79.6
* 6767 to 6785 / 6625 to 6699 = 79.9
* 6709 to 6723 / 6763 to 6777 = 79.0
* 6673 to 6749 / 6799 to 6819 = 78.1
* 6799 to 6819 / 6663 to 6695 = 79.4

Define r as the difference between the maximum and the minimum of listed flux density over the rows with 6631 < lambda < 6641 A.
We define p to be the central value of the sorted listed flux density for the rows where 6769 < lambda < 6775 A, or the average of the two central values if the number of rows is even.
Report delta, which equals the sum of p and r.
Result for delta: 16.9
